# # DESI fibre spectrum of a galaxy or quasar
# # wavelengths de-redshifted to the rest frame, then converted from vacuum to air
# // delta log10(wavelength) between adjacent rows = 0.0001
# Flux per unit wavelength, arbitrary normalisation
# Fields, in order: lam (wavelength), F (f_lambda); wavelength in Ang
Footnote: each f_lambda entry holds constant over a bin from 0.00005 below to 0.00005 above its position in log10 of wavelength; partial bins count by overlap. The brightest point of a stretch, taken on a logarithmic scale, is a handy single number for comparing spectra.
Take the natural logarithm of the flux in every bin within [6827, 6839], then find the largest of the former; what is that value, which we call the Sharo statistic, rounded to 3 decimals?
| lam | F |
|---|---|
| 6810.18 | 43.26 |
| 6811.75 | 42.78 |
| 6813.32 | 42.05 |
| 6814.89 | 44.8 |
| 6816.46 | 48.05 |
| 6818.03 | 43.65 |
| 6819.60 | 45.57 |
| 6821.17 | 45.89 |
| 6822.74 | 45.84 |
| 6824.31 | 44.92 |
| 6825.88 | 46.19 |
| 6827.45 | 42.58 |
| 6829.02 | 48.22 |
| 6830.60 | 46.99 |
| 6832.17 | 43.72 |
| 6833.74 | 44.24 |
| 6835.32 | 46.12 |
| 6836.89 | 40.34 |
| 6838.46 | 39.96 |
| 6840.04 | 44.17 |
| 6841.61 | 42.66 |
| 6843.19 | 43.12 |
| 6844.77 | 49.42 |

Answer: 3.876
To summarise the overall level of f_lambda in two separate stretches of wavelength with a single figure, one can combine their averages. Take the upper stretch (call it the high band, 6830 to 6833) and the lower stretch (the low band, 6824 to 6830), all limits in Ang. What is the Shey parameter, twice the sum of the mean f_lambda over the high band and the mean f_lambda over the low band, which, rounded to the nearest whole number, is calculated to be 182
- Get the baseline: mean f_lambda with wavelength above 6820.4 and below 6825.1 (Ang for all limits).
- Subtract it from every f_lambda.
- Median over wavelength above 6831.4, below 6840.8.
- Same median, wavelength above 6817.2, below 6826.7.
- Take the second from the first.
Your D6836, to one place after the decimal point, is -1.8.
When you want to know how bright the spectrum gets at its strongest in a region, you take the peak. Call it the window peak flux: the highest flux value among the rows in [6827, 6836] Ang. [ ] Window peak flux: 48.22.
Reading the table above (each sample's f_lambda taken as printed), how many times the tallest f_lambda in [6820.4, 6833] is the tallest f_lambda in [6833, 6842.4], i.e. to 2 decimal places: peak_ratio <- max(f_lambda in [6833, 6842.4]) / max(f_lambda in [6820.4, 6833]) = 0.96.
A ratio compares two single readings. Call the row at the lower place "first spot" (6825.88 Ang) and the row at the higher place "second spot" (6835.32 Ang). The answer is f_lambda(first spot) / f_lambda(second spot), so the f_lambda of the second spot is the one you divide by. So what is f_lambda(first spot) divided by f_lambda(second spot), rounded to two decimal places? 1.00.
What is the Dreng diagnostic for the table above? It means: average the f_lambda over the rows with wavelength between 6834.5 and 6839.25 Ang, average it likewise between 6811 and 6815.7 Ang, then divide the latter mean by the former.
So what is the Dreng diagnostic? 1.03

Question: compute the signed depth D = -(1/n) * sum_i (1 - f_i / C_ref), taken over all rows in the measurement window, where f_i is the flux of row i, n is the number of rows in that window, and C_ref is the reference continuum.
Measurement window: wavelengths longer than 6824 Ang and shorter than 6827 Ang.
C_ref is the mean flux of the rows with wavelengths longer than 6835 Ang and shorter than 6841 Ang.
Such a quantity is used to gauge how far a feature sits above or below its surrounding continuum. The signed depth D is 0.068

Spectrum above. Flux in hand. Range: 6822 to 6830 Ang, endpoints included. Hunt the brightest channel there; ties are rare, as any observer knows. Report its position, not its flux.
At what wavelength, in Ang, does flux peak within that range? 6829.02 Ang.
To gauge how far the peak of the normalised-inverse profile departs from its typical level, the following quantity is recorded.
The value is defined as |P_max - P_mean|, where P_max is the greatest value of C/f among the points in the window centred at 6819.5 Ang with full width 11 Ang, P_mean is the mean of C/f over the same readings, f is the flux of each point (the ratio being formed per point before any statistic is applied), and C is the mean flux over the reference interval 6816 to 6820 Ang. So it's 0.04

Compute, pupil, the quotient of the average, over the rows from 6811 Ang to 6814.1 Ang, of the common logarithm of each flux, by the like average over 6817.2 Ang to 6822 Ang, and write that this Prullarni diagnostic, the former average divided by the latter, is 0.98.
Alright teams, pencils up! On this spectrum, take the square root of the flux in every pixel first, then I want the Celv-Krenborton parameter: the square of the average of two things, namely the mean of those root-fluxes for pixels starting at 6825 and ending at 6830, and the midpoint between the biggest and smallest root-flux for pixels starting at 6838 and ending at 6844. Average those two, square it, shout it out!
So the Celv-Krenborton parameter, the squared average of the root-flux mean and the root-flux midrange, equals 43.8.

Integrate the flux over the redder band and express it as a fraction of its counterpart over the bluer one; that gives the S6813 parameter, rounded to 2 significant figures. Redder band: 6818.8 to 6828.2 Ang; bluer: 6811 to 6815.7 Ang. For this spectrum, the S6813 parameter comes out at 2.1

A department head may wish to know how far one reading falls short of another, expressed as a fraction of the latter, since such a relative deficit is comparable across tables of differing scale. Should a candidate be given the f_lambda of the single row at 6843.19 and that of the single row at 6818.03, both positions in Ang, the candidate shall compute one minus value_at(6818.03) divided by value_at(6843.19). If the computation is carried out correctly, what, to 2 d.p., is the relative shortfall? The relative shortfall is -0.01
